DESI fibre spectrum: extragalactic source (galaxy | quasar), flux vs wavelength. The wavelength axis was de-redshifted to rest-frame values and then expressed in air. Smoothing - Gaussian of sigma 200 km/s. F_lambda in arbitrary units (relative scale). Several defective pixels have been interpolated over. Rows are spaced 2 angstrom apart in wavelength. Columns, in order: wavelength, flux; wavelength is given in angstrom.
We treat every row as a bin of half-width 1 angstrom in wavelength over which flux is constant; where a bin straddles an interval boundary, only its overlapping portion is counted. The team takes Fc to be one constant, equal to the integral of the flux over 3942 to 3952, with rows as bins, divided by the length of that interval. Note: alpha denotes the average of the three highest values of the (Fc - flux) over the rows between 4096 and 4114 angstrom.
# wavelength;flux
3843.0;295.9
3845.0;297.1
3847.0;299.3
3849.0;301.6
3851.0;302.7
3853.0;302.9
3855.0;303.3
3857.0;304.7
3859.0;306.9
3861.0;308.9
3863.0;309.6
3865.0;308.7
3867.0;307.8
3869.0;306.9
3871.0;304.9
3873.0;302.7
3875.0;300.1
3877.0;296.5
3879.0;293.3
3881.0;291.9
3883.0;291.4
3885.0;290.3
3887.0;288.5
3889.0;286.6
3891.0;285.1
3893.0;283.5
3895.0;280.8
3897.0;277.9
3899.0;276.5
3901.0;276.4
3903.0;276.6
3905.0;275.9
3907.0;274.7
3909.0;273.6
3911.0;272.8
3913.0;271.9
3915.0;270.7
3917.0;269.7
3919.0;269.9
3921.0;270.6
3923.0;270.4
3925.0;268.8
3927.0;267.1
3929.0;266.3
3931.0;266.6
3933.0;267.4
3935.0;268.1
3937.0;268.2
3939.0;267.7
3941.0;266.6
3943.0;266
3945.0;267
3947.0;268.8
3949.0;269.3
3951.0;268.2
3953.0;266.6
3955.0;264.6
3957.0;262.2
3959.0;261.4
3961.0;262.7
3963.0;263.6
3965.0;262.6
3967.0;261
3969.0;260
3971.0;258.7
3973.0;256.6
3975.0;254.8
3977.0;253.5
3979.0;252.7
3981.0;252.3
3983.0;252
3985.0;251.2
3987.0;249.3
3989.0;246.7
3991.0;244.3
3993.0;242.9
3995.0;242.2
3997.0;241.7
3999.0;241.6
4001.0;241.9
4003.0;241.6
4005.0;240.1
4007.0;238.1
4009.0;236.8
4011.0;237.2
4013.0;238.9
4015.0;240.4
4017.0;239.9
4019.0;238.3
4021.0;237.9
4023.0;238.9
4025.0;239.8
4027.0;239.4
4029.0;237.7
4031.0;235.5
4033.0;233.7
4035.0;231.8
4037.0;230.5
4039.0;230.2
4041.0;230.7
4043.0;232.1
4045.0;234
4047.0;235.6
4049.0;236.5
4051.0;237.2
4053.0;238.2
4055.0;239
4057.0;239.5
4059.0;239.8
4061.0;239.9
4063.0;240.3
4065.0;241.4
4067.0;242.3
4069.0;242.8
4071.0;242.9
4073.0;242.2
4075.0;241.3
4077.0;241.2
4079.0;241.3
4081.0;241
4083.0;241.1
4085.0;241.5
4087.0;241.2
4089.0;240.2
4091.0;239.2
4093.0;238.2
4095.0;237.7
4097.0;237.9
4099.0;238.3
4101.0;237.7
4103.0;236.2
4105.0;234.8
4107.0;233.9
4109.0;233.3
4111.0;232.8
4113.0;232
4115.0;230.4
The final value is 35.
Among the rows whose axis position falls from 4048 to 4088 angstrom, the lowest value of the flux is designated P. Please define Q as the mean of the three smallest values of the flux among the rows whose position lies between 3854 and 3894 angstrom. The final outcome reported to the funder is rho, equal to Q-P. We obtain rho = 49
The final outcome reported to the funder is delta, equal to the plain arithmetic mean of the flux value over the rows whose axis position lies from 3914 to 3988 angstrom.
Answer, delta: 263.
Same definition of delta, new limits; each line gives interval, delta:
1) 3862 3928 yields 285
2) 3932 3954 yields 268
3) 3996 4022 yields 240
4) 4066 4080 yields 242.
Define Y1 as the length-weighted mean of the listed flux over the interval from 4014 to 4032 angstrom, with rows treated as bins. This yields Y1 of 239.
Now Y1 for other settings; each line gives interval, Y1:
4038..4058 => 235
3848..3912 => 293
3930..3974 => 265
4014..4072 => 237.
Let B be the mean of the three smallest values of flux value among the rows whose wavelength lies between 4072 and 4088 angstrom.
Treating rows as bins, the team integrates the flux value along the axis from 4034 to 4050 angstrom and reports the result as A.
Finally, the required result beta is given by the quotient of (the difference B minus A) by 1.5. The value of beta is -2321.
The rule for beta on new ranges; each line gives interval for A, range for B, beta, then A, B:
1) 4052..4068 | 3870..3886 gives -2366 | 3841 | 291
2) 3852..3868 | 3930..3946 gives -3093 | 4906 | 266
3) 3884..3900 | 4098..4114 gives -2870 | 4538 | 233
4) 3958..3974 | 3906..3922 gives -2602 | 4173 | 270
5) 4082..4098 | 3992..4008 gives -2396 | 3834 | 240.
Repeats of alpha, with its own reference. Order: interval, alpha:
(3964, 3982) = 15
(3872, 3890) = -21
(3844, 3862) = -31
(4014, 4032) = 31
